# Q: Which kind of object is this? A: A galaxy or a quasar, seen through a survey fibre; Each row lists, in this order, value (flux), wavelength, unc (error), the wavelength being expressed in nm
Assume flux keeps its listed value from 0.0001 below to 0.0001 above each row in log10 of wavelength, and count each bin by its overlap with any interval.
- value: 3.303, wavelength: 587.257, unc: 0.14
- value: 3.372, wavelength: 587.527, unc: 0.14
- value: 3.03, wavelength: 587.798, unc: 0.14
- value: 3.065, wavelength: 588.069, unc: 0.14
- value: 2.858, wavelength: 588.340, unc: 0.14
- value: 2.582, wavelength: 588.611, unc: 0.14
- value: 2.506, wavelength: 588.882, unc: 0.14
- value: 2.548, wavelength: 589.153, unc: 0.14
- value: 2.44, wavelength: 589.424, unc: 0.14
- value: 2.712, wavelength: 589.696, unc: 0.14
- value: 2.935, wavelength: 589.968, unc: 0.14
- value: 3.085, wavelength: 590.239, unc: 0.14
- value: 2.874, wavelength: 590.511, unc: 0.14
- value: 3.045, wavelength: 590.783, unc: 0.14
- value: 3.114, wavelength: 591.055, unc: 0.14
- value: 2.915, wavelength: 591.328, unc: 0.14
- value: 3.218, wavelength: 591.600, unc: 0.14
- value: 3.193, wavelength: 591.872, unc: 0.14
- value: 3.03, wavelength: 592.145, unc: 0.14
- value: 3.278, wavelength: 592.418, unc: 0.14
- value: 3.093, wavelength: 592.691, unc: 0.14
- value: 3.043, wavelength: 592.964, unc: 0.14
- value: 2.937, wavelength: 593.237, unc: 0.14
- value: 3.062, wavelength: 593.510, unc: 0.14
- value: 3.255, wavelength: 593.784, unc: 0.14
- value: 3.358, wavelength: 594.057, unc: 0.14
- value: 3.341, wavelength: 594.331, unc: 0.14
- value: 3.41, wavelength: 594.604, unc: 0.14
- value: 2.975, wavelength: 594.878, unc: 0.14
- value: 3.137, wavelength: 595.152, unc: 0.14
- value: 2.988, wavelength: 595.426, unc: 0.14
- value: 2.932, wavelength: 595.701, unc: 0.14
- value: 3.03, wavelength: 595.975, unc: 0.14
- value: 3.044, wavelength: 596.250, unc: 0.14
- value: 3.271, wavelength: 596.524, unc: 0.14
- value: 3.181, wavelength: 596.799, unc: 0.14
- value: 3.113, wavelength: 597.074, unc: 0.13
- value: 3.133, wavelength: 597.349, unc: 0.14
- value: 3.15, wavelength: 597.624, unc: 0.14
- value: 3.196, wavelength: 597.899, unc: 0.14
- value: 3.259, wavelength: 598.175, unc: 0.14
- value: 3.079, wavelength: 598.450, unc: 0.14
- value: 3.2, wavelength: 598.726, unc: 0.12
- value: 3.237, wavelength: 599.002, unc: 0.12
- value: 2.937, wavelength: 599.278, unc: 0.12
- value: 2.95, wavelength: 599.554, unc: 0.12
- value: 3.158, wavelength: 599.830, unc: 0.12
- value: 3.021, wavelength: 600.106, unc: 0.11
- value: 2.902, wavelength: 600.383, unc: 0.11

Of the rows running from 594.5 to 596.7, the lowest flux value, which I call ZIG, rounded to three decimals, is 2.932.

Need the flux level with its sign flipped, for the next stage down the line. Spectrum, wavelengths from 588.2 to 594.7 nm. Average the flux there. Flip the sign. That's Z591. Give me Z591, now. -2.99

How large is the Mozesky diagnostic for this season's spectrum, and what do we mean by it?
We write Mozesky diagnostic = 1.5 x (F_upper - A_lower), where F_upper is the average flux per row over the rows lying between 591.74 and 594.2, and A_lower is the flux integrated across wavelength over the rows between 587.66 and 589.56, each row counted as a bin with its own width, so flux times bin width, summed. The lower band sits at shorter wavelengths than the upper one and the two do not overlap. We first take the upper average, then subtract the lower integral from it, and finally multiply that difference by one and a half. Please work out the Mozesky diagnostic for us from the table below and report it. -3.0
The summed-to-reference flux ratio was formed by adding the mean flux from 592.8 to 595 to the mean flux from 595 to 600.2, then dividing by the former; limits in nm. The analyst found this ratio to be 1.98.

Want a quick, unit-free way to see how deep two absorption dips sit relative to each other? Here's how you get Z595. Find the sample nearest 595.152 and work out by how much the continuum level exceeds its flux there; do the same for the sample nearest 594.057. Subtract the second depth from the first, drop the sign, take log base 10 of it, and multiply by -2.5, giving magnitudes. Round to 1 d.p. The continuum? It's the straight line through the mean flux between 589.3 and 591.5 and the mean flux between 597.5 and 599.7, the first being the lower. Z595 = 1.5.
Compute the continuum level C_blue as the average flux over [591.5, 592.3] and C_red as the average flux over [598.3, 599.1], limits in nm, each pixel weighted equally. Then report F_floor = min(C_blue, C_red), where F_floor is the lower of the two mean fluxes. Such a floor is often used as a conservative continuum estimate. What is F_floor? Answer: 3.1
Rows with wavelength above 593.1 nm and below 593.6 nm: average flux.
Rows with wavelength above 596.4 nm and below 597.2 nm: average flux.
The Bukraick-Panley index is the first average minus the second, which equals -0.19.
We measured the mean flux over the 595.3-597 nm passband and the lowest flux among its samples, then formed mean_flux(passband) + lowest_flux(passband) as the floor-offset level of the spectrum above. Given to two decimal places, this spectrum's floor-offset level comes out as 6.01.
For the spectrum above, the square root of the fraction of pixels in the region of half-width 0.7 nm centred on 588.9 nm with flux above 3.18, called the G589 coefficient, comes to 0.0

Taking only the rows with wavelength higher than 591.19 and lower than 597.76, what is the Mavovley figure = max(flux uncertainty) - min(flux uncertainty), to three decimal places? 0.010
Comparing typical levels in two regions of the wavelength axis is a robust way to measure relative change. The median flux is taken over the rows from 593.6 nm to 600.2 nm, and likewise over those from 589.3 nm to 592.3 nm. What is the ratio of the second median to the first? 0.96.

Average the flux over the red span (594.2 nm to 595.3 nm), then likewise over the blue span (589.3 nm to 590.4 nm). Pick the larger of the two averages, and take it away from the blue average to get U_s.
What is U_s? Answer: -0.42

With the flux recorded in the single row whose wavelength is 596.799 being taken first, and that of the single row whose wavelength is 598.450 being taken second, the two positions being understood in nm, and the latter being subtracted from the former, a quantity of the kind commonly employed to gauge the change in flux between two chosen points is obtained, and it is 0.10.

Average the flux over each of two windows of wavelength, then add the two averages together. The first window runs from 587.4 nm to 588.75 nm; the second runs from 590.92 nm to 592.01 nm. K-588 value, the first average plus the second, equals 6.09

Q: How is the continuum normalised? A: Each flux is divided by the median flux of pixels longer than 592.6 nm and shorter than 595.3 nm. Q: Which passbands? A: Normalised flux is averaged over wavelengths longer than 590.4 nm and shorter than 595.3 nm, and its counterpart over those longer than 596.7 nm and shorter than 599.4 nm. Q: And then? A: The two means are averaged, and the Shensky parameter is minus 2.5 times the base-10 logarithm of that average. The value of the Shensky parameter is -0.008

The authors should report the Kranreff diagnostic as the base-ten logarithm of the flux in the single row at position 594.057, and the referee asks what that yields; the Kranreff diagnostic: 0.526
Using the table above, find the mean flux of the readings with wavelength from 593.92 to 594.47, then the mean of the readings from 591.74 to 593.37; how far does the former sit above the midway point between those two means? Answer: 0.13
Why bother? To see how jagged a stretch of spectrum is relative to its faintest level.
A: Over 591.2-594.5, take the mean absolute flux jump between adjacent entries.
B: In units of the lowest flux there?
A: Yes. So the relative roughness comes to 0.047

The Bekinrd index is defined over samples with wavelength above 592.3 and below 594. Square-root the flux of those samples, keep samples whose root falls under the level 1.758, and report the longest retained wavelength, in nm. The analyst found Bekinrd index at 593.510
